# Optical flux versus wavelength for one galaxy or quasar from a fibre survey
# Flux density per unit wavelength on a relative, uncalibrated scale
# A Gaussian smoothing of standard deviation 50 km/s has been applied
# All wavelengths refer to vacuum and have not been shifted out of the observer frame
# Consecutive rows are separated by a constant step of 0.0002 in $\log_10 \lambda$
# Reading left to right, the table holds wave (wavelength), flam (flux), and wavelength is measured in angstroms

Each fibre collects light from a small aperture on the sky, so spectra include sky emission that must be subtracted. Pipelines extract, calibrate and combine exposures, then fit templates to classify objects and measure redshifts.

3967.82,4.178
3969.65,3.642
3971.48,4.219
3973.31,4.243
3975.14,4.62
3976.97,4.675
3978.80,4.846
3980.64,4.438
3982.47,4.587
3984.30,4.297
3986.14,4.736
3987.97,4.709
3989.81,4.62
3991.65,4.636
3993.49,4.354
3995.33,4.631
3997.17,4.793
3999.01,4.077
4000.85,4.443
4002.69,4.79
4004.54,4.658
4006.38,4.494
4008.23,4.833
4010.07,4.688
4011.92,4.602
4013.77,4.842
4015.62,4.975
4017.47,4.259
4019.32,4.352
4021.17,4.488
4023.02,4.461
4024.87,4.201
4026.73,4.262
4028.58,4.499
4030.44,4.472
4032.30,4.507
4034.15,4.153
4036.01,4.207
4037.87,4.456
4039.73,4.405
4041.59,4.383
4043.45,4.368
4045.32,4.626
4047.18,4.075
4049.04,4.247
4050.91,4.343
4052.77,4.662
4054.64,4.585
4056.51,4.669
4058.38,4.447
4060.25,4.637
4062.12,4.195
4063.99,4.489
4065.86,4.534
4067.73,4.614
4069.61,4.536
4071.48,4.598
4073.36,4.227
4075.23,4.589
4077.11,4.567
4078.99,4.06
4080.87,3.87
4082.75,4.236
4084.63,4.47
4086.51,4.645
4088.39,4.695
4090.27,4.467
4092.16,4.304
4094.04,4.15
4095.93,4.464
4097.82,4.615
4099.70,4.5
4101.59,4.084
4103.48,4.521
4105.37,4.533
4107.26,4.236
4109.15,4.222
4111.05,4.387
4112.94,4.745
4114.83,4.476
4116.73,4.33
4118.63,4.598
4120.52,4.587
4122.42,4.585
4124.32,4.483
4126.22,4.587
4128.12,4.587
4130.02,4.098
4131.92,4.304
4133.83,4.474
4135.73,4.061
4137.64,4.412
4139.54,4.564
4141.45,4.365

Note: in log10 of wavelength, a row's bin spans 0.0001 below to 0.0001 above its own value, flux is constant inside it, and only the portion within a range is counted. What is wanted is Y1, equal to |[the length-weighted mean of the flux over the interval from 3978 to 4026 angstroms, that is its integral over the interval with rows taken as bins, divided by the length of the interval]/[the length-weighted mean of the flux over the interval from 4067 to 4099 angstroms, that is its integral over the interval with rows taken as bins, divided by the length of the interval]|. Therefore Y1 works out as 1.034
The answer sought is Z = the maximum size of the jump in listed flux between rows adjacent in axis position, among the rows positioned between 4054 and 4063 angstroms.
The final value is 0.44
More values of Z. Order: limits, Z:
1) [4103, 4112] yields 0.30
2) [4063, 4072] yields 0.08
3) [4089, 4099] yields 0.31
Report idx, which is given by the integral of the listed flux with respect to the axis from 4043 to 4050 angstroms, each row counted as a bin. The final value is 30.3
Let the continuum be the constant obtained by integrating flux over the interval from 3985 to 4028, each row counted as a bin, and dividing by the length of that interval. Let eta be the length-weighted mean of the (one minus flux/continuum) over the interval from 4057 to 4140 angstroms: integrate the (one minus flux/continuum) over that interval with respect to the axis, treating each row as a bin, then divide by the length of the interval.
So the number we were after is 0.029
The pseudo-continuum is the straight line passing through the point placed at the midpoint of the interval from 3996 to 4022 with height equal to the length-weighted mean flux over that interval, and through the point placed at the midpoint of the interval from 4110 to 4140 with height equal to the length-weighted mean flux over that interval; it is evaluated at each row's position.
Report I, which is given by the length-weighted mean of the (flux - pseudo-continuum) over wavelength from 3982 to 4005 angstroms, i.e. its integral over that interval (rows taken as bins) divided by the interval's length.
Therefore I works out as -0.051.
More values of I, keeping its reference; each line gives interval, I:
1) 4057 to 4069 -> -0.034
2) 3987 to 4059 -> -0.082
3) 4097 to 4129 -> 0.008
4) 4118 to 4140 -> -0.007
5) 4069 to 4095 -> -0.120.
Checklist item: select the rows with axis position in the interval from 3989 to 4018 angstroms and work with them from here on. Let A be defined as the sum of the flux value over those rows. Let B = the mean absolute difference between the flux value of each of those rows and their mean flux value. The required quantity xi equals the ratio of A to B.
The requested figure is 419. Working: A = 74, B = 0.18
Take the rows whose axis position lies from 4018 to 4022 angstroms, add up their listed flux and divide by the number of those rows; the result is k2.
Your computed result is 4.42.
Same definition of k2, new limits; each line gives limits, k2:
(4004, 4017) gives 4.73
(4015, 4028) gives 4.43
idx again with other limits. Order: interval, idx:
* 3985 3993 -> 37.2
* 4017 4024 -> 30.8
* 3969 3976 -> 29.4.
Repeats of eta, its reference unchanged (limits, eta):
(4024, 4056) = 0.038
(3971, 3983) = 0.007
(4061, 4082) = 0.037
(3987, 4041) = 0.010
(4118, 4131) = 0.013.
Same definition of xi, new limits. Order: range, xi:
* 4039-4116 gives 1077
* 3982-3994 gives 236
